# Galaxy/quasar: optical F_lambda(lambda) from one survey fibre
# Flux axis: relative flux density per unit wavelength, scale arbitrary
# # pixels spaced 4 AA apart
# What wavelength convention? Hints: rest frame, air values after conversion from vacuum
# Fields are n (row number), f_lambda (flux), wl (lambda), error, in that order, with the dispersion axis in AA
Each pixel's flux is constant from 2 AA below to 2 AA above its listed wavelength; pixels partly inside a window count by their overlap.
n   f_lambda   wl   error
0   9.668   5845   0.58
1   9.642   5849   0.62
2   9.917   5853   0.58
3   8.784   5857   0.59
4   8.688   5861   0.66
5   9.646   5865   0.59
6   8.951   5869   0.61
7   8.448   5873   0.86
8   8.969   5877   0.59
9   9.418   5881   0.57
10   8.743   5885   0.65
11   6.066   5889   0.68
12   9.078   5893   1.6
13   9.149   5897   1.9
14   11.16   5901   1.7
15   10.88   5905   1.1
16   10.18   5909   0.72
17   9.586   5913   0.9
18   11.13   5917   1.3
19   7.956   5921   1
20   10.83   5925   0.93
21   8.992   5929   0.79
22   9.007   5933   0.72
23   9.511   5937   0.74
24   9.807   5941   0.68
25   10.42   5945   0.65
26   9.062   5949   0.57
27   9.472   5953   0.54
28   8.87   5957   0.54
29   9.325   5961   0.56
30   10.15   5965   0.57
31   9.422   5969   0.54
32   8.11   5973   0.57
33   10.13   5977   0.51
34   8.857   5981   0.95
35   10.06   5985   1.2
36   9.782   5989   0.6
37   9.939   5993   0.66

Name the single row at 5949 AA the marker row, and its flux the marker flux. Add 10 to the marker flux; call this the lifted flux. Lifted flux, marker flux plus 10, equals 19.1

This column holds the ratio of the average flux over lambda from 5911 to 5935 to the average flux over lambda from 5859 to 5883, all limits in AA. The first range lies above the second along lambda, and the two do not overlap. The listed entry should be 1.06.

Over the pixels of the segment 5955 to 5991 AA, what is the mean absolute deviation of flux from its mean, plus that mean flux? 10.0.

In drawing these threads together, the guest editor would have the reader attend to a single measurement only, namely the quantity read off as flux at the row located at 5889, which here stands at 6.066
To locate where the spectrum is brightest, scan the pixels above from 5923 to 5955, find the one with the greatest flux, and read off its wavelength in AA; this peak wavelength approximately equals 5925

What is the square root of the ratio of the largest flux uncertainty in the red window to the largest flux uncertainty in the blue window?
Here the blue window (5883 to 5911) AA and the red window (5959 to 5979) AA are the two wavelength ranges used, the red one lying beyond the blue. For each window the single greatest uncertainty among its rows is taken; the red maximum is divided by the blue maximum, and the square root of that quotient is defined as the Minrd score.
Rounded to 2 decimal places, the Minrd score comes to 0.55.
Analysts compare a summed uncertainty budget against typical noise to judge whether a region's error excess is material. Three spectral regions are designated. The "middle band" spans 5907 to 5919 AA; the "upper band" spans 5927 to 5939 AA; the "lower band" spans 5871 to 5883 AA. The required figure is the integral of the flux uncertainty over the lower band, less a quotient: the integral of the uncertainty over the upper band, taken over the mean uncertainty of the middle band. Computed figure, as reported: -1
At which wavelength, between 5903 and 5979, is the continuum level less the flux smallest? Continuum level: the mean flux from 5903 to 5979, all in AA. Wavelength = 5917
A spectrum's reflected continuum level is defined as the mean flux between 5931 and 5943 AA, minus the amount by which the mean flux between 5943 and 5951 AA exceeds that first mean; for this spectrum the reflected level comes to 9.1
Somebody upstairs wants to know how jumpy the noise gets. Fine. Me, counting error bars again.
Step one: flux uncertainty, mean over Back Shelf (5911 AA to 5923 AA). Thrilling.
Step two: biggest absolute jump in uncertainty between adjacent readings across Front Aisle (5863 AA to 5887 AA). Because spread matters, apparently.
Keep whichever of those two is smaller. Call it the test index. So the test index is 0.27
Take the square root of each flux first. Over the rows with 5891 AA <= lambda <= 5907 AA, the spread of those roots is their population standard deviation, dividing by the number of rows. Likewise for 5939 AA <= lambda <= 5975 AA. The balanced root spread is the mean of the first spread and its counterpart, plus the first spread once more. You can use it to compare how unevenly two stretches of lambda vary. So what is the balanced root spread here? 0.28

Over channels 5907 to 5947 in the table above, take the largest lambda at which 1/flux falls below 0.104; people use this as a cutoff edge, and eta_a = 5945 AA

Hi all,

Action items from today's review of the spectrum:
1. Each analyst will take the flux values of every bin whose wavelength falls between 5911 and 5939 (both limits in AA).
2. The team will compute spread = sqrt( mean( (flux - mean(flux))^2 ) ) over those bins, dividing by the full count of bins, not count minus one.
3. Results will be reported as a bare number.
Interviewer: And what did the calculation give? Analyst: 1.0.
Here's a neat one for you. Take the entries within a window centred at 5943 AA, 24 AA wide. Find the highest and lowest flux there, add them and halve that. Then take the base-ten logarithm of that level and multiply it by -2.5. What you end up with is -2.47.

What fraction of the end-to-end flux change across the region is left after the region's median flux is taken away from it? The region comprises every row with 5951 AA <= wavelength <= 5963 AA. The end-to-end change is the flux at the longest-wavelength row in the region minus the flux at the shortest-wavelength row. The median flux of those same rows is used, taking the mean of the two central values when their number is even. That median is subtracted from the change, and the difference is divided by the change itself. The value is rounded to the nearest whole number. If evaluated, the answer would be 64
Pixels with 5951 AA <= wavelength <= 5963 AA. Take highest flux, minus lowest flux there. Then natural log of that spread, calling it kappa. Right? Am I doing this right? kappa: -0.5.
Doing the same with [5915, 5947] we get 1.2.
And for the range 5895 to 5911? 0.7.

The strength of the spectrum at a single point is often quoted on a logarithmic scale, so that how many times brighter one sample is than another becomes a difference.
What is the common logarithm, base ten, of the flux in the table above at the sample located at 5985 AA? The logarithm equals 1.00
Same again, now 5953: 0.98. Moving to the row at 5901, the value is 1.05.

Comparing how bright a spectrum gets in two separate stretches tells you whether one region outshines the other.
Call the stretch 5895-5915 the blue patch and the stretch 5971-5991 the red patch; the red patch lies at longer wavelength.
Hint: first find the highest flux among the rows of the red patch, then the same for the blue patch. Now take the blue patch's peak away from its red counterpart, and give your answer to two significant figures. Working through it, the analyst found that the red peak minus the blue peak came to -1.0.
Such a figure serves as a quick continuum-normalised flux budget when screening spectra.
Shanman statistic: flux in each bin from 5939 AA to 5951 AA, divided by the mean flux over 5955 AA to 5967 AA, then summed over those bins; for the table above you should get 3.10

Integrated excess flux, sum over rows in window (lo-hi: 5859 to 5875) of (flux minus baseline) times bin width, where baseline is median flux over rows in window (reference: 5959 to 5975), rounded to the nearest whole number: -7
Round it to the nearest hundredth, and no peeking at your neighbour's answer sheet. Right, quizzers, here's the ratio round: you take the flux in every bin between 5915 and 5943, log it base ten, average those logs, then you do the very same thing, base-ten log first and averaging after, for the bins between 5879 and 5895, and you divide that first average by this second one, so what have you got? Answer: 1.07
